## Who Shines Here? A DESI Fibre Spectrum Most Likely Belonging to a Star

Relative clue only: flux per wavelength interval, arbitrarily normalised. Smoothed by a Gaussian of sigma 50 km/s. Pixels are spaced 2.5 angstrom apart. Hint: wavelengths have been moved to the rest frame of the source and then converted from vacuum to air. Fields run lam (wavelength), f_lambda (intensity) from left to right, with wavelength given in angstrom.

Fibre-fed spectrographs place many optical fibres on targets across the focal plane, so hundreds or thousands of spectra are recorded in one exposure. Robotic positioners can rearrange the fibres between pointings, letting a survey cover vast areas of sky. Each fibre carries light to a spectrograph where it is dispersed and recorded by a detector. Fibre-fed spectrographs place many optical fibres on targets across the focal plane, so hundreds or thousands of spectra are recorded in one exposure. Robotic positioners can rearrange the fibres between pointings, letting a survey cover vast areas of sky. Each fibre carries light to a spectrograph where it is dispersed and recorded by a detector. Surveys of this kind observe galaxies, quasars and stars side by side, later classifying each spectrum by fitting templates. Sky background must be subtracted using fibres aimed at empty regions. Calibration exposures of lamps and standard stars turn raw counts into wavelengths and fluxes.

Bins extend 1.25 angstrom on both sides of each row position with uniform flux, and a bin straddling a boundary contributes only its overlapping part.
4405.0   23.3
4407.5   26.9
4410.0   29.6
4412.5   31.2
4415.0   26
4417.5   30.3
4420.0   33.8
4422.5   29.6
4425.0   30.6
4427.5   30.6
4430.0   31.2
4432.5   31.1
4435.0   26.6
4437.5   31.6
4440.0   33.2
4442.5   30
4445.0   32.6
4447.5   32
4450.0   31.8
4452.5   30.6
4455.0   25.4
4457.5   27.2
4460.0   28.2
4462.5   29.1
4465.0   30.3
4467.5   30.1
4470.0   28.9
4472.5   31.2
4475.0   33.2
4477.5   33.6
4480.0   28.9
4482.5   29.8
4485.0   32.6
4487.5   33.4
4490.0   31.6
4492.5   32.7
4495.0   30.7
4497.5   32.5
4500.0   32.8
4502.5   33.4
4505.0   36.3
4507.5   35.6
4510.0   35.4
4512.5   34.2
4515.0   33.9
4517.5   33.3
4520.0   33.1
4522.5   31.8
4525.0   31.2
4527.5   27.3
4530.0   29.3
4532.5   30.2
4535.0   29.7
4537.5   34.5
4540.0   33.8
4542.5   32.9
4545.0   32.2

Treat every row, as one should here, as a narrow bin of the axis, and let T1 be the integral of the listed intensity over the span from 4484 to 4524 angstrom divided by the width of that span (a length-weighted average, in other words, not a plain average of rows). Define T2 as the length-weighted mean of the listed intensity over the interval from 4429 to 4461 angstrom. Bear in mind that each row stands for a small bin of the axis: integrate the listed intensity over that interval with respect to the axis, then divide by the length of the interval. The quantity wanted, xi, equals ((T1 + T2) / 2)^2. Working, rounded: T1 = 33.3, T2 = 30.1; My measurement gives 1006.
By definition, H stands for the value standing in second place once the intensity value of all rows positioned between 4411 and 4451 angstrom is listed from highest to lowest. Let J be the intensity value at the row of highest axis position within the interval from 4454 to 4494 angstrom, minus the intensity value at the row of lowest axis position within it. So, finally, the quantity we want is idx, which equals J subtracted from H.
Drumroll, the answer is 25.9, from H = 33.2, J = 7.3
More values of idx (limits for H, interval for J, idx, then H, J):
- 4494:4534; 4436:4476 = 34.0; 35.6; 1.6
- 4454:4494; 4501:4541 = 33.0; 33.4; 0.4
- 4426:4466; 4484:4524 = 33.4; 32.6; -0.8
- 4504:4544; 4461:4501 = 31.9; 35.6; 3.7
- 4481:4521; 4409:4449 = 33.2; 35.6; 2.4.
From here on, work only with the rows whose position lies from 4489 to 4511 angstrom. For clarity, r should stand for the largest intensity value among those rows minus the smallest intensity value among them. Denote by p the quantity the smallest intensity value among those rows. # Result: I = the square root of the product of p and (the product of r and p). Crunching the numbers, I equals 72.6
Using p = 30.7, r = 5.6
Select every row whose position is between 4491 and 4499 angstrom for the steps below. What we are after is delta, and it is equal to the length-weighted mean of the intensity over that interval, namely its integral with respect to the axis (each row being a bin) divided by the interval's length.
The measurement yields 32.0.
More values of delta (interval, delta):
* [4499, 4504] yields 33.3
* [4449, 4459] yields 28.7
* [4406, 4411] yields 27.9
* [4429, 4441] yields 30.7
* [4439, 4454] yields 31.6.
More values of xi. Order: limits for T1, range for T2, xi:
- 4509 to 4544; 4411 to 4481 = 976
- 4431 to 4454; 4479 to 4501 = 982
